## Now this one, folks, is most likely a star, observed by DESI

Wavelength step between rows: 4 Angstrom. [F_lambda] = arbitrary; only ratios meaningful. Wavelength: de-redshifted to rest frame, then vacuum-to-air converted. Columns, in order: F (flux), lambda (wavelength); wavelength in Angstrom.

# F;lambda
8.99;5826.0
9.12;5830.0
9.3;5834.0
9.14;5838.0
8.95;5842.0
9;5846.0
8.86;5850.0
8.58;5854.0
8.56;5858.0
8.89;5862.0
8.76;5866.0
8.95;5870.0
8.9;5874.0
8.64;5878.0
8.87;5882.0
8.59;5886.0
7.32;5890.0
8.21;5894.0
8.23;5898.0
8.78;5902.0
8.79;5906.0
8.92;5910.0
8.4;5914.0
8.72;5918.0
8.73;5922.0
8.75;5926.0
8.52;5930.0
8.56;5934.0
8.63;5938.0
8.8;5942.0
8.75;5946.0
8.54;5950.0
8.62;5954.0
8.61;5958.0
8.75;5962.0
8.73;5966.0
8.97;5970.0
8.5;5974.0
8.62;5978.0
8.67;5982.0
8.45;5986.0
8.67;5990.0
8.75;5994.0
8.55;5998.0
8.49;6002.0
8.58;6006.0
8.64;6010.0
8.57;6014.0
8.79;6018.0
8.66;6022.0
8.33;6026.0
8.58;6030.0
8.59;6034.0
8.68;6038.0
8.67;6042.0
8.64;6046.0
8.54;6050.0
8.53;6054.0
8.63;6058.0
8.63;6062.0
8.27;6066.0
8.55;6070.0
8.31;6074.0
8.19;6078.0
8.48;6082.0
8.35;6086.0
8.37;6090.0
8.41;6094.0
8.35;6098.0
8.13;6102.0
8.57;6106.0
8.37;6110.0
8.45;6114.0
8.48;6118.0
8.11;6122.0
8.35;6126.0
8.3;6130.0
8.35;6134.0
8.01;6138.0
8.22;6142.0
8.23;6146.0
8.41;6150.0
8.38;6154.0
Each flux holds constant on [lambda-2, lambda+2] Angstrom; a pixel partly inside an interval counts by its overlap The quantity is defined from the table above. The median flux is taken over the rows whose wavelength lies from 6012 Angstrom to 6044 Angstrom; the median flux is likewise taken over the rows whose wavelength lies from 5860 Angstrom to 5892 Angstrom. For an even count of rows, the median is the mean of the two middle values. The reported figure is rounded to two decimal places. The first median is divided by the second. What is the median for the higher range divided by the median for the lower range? 0.98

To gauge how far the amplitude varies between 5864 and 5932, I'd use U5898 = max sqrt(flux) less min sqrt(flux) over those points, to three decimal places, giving 0.286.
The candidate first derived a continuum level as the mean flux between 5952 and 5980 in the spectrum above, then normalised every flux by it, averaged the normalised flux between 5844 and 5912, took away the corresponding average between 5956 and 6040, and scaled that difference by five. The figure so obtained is 0.01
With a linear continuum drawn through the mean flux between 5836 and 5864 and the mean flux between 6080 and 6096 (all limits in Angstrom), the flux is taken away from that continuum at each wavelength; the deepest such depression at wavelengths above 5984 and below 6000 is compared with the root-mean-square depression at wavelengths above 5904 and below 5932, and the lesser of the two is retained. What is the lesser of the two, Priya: 0.146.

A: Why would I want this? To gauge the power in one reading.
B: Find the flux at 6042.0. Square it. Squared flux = 75.2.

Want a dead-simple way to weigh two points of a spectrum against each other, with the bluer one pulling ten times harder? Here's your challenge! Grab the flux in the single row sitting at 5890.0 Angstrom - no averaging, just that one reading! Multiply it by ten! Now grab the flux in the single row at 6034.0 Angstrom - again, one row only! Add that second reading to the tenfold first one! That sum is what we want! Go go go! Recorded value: 82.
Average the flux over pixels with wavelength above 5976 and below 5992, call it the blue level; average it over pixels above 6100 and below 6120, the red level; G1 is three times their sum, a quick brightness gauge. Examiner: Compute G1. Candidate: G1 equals 51.0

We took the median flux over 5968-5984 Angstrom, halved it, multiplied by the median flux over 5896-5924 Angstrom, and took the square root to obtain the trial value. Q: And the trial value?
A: 6.143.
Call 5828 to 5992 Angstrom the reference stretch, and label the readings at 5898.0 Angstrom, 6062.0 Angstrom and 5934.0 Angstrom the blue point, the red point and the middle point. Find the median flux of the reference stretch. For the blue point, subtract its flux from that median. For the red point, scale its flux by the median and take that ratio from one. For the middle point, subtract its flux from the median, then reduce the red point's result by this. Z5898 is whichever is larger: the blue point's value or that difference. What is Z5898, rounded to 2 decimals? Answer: 0.50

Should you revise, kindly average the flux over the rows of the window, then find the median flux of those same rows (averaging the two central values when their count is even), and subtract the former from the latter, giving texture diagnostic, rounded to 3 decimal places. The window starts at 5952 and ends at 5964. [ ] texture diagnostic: -0.040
